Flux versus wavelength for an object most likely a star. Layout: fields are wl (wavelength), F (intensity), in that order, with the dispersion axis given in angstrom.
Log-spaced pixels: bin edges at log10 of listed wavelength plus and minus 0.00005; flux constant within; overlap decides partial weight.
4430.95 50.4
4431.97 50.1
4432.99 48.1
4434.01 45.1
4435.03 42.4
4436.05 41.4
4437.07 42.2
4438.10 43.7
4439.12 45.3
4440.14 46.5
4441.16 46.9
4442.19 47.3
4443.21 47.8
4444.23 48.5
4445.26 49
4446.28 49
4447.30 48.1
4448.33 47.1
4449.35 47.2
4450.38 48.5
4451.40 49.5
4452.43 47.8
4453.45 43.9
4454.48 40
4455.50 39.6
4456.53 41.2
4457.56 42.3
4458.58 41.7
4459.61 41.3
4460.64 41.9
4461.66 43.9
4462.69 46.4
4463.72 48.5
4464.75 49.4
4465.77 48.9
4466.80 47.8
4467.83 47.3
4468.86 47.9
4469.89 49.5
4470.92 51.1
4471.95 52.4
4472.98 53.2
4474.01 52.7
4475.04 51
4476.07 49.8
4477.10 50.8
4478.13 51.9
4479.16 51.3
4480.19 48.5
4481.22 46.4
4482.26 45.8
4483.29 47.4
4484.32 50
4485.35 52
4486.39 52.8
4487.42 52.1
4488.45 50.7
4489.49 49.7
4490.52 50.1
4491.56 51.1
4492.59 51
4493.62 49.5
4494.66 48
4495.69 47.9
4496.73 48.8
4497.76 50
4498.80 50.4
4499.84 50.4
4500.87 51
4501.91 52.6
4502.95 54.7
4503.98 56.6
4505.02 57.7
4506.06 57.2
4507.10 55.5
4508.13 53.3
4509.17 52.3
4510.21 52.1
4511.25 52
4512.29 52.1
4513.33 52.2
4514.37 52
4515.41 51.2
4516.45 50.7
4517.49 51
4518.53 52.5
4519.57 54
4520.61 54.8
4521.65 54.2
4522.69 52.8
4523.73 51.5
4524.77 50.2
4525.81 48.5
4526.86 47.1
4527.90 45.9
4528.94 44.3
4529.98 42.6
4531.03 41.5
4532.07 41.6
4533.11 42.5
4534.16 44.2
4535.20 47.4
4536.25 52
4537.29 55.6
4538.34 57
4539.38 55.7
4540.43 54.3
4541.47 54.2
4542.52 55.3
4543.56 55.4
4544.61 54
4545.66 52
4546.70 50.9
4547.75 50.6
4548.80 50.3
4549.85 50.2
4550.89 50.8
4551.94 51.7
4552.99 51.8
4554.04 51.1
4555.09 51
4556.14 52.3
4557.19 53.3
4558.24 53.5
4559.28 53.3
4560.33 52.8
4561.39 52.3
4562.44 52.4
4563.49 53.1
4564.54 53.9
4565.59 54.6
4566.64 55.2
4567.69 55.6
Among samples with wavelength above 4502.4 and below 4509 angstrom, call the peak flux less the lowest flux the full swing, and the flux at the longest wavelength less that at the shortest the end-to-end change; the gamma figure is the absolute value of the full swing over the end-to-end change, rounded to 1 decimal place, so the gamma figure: 3.1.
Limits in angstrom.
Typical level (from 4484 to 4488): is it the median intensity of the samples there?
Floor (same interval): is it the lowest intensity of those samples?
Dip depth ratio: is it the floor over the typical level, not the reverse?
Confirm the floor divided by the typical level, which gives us 0.961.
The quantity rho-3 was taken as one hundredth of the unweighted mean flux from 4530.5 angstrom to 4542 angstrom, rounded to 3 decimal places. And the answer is 0.496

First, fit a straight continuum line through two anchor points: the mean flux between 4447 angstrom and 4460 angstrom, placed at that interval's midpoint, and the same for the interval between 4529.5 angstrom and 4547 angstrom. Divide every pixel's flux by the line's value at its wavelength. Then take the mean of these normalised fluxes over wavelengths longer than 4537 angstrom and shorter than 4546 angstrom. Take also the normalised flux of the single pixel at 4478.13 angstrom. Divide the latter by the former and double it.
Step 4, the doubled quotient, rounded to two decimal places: 2.07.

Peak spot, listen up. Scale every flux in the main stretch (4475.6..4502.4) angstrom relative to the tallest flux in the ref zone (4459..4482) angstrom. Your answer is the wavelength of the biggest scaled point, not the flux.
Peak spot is 4486.39 angstrom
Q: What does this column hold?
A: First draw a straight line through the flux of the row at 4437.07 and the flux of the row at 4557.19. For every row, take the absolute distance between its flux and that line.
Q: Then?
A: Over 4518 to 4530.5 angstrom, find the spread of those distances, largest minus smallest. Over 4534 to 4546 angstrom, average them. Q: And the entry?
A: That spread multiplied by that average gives 26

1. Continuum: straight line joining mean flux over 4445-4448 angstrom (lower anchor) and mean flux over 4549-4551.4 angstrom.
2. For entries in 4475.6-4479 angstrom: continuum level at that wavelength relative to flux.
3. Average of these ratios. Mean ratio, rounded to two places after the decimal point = 0.97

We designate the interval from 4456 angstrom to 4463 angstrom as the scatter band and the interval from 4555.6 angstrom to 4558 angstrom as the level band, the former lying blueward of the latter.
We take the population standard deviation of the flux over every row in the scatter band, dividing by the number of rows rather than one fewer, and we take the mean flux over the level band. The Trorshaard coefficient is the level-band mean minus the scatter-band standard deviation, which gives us 51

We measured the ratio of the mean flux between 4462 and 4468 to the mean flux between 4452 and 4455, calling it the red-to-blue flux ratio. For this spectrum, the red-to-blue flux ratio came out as 1.09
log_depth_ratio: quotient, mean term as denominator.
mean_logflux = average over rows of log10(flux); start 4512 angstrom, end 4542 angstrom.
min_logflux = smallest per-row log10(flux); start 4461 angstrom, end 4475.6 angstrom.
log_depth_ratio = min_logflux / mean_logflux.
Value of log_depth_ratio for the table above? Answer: 0.97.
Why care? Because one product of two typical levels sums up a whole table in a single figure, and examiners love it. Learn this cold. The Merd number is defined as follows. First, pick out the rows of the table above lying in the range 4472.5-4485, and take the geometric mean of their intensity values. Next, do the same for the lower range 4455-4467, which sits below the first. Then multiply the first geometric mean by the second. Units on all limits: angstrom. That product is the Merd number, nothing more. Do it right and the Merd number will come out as 2207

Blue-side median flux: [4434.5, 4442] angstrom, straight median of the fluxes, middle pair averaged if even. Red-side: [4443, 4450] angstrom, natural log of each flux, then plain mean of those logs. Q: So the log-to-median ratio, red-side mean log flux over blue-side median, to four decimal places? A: 0.0886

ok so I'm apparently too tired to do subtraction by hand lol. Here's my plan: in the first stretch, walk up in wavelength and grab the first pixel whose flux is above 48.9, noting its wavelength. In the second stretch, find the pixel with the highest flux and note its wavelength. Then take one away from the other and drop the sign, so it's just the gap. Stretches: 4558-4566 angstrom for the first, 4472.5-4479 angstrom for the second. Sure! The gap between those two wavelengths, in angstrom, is 85.3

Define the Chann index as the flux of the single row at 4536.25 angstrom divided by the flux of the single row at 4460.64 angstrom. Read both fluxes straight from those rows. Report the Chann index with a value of 1.24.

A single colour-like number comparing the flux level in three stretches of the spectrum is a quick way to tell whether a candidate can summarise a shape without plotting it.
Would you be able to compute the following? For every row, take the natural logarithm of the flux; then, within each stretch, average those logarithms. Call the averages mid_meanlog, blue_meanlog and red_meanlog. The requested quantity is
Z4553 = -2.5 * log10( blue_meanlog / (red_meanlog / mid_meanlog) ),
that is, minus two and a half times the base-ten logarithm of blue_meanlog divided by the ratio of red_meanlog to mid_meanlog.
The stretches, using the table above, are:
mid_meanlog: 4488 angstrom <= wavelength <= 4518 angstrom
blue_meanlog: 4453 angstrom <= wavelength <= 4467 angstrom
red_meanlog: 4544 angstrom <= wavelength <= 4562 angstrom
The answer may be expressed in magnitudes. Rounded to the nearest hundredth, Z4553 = -1.44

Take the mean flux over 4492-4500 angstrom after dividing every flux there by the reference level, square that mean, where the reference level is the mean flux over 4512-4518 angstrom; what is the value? 0.92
